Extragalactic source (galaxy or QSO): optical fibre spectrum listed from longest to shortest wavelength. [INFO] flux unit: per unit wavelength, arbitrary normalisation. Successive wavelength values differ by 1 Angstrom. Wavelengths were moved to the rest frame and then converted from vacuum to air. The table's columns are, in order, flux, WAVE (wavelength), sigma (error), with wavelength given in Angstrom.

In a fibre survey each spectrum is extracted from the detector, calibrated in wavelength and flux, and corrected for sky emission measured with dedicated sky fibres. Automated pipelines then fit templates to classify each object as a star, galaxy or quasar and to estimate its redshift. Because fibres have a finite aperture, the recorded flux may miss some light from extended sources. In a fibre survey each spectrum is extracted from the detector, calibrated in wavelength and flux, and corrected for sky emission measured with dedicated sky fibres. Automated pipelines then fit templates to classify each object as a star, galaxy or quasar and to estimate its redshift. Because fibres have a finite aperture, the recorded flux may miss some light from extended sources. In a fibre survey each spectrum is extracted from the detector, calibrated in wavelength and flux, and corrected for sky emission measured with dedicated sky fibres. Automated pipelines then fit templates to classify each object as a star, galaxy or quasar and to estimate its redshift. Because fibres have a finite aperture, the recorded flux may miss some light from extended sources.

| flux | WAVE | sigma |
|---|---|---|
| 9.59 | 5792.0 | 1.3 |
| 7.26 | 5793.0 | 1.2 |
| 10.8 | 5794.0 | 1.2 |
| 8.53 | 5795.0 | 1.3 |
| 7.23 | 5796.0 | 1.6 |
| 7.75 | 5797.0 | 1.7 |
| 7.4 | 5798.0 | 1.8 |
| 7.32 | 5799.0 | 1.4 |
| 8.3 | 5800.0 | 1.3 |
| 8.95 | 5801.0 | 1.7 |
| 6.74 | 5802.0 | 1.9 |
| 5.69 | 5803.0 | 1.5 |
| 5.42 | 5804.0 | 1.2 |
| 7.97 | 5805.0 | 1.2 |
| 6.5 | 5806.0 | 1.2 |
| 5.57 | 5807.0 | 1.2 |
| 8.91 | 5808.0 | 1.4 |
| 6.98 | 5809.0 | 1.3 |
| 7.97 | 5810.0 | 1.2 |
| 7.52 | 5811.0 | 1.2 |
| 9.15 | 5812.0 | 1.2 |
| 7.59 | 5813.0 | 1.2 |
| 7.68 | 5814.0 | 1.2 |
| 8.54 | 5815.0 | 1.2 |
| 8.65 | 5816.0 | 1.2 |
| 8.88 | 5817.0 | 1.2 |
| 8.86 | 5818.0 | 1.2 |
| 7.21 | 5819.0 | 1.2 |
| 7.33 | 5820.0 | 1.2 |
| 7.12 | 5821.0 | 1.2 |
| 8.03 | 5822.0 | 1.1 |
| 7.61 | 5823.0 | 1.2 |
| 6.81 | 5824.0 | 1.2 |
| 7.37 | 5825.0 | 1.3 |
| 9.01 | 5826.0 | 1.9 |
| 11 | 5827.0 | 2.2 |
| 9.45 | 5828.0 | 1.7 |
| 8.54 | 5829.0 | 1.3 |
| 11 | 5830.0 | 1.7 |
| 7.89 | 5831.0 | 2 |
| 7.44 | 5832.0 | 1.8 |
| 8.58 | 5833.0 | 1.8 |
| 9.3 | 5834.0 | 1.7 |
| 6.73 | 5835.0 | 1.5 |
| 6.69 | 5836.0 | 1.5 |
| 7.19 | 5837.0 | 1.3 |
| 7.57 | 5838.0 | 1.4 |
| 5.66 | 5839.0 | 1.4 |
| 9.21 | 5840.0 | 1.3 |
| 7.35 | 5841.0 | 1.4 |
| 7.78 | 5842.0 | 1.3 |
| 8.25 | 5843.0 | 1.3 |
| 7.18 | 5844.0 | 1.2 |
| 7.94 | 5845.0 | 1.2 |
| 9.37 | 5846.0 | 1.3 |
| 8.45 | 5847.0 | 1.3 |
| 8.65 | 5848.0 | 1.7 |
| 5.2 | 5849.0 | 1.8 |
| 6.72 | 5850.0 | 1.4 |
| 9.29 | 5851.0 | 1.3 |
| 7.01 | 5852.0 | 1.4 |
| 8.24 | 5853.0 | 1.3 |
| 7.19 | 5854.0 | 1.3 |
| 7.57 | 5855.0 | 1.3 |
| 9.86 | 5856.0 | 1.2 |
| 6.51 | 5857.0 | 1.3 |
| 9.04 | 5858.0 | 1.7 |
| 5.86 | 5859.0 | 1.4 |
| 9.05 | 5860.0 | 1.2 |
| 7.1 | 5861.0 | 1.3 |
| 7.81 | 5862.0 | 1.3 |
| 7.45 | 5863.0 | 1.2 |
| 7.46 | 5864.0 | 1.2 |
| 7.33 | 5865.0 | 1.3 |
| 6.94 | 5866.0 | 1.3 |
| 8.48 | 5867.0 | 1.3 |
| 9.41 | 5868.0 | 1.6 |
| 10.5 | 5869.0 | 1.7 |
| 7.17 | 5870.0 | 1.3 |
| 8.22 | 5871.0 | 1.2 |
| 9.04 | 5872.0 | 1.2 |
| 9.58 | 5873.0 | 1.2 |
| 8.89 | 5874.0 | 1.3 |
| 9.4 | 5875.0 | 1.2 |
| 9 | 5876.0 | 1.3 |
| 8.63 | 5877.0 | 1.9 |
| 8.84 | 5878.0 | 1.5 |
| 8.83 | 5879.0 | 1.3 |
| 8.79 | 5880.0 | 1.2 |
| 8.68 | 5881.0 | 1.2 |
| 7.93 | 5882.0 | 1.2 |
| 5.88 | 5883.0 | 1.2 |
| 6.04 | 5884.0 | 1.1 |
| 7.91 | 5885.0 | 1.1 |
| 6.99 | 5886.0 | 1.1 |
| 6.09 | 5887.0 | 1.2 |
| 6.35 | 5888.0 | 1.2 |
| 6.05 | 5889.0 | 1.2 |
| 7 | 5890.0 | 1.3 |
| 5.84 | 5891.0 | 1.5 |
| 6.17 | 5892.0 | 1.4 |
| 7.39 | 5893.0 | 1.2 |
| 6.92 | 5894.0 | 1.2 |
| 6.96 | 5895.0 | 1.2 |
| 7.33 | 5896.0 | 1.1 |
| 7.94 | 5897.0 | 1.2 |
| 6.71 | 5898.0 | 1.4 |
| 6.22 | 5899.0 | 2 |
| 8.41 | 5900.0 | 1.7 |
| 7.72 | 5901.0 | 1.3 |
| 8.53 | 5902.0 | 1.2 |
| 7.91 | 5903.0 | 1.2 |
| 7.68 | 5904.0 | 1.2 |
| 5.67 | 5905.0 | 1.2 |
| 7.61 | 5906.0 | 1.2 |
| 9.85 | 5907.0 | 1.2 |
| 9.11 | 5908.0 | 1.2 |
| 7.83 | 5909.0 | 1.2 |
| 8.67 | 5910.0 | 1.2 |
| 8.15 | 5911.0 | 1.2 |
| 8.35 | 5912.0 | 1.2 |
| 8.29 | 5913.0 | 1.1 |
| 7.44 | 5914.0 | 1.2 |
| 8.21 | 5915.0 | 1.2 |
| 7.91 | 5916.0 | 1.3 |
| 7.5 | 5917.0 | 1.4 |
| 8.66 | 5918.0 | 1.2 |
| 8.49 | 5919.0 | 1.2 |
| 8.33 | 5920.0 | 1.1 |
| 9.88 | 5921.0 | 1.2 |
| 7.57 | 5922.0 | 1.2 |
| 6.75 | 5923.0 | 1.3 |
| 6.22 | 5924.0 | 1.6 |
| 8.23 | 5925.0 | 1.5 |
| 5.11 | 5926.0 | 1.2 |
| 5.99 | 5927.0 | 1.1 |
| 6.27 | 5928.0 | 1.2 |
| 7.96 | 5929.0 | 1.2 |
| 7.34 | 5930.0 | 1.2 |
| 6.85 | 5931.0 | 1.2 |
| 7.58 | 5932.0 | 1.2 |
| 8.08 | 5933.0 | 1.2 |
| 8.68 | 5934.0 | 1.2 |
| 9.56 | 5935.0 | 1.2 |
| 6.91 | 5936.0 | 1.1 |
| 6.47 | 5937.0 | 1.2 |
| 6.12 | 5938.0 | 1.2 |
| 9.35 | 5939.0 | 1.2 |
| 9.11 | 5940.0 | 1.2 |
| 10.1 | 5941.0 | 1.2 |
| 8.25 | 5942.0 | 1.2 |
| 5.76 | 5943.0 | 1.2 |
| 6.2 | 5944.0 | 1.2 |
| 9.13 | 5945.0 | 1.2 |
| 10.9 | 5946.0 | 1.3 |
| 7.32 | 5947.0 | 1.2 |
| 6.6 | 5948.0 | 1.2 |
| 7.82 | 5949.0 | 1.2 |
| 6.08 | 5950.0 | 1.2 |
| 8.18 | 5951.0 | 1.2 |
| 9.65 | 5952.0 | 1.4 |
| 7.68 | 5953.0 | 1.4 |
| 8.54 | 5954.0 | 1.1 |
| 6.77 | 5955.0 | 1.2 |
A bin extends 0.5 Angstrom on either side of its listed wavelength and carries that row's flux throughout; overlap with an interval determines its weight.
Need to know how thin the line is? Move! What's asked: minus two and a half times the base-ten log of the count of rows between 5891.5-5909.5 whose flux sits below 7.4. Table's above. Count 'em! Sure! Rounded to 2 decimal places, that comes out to -2.26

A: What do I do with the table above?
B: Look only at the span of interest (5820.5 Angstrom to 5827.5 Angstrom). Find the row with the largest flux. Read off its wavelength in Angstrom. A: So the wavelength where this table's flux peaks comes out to 5827.0 Angstrom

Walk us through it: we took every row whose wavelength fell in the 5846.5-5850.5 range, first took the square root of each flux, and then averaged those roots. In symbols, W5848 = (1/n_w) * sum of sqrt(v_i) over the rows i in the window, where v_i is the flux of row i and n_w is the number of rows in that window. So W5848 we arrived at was 2.68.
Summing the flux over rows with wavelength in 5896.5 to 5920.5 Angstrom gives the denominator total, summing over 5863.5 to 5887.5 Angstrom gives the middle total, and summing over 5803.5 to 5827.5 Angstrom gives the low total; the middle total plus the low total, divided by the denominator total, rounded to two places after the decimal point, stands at 2.01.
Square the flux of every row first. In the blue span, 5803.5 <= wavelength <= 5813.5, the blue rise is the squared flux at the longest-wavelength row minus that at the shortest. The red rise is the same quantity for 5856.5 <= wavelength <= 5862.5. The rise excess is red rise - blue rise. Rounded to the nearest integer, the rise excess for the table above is -10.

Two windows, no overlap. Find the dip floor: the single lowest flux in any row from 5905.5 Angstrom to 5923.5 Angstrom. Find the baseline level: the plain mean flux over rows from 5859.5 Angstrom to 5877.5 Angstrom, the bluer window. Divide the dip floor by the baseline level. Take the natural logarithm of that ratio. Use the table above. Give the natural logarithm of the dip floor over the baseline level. -0.22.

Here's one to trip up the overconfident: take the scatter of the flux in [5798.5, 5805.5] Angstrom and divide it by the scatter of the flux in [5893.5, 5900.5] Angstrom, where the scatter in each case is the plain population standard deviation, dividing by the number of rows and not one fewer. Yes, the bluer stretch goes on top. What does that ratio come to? 1.8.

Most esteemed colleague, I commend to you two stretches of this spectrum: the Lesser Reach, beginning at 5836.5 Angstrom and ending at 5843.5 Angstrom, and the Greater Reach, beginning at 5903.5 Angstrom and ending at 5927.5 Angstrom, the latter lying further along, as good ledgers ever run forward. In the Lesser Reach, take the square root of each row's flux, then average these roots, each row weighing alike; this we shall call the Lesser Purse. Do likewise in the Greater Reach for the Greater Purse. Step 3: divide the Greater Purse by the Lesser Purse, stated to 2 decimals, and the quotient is 1.02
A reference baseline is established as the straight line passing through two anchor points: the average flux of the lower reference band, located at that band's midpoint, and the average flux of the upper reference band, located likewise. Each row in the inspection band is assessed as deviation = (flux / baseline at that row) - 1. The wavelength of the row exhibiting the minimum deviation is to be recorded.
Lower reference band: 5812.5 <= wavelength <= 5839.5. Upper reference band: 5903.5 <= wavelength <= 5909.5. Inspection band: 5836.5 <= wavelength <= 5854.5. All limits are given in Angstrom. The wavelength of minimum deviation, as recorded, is 5849.0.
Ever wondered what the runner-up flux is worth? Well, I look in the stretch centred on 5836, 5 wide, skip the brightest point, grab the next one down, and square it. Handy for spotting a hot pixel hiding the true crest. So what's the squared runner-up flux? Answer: 57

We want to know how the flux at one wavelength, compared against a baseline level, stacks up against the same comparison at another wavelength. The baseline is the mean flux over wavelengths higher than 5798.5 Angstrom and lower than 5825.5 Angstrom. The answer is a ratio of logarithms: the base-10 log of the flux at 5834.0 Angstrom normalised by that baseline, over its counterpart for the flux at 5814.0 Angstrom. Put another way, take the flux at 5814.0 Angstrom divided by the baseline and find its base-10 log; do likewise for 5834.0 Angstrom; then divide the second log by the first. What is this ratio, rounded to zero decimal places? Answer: 16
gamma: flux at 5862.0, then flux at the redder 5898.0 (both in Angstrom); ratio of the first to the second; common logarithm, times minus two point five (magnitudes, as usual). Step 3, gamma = -0.16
